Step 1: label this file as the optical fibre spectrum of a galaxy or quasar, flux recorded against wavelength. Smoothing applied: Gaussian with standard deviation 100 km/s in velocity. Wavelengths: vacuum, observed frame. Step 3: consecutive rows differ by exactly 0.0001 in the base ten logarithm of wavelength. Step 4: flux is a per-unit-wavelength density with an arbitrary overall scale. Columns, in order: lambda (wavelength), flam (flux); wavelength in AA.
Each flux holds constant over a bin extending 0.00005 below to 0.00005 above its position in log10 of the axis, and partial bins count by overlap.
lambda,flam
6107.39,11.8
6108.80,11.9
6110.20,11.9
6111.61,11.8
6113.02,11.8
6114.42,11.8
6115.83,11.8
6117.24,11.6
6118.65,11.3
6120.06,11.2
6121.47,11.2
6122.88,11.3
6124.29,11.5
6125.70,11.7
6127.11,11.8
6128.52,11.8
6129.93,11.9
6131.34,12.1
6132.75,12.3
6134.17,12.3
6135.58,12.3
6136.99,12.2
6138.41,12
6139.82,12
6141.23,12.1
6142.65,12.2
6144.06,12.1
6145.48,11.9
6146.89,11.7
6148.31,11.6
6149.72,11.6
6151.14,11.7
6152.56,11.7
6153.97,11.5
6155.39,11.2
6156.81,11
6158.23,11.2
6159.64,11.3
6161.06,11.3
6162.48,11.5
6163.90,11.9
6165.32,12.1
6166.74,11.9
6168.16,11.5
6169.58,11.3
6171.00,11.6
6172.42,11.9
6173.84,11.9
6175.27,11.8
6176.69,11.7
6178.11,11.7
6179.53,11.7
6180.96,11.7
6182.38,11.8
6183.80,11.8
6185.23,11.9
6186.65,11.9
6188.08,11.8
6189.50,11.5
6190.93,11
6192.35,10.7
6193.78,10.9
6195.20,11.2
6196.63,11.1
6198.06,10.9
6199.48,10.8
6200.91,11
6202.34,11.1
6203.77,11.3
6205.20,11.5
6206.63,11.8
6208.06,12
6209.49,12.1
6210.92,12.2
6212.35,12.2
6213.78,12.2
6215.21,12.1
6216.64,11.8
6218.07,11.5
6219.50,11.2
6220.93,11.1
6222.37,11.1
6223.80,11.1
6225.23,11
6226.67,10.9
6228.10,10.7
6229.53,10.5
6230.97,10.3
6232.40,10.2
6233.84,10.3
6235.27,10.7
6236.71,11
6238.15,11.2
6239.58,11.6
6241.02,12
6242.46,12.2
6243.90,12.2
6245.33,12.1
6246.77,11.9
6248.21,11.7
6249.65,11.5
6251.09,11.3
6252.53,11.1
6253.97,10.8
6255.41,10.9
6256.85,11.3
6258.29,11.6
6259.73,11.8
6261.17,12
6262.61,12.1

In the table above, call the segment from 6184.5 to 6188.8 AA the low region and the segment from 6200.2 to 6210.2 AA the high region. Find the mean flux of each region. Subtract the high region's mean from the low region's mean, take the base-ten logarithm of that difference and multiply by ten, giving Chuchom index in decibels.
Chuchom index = -4.9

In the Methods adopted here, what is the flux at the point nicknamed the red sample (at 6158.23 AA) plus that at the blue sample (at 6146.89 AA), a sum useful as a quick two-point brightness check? 22.9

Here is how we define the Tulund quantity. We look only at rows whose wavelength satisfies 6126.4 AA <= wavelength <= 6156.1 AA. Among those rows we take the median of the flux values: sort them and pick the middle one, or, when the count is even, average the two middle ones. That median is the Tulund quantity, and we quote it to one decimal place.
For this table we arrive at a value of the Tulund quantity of 11.9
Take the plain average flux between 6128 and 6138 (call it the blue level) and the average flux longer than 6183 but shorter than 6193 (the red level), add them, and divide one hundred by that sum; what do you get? 4.23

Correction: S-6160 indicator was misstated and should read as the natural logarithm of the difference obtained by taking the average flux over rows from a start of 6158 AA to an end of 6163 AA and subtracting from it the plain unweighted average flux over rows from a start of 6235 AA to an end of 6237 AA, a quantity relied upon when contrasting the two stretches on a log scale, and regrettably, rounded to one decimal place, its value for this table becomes -0.7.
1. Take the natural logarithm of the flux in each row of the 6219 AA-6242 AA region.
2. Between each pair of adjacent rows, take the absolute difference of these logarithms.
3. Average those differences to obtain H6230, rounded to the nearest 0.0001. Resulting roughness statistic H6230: 0.0171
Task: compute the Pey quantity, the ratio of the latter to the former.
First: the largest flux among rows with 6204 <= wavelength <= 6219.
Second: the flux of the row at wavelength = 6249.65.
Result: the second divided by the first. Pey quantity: 0.94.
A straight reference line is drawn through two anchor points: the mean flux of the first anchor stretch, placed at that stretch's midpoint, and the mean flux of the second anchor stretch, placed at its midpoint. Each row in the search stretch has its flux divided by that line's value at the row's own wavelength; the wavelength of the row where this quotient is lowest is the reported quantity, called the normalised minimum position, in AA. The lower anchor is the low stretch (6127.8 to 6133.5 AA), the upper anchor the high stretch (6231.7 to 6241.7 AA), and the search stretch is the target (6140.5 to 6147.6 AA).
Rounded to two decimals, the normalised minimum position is 6146.89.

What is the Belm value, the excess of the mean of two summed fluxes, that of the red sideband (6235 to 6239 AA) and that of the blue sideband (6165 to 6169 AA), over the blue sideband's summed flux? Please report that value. -1.3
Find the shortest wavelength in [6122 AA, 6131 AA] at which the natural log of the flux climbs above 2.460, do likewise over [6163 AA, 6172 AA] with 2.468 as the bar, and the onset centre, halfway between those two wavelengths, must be 6145.5 AA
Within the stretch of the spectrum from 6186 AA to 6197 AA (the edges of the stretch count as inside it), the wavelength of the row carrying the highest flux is 6186.65 AA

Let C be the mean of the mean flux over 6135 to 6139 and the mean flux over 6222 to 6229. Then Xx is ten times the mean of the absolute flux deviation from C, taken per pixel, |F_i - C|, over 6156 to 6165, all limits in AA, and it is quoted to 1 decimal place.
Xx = 3.1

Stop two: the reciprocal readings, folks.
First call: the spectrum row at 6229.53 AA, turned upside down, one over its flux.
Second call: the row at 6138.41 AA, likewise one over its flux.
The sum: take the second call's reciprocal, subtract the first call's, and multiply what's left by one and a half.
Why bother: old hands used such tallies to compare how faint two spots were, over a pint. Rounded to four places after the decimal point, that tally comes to -0.0179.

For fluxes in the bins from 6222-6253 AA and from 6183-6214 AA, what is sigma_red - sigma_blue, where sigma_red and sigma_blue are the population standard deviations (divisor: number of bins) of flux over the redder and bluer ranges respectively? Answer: 0.114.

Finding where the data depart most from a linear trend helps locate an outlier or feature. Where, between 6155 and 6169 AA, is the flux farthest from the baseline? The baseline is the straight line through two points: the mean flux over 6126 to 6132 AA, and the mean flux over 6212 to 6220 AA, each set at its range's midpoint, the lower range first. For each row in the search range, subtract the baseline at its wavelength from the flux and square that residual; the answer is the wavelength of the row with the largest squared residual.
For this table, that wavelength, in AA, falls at 6156.81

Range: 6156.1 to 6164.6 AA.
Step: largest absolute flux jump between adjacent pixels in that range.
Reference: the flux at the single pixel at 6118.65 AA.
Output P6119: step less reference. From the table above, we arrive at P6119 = -10.9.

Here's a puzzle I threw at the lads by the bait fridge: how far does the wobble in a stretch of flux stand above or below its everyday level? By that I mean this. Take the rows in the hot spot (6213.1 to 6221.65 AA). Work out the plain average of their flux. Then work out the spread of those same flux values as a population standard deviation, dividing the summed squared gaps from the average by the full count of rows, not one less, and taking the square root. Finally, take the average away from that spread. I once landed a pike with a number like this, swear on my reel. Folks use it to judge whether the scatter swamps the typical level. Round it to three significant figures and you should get -11.2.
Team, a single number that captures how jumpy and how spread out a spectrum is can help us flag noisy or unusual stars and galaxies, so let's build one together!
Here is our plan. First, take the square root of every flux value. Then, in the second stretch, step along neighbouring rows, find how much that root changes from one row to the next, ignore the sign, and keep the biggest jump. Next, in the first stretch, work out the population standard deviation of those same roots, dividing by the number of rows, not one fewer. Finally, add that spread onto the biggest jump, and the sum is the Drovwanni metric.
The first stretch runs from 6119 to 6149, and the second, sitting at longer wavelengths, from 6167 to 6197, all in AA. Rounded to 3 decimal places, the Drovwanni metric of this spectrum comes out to 0.125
